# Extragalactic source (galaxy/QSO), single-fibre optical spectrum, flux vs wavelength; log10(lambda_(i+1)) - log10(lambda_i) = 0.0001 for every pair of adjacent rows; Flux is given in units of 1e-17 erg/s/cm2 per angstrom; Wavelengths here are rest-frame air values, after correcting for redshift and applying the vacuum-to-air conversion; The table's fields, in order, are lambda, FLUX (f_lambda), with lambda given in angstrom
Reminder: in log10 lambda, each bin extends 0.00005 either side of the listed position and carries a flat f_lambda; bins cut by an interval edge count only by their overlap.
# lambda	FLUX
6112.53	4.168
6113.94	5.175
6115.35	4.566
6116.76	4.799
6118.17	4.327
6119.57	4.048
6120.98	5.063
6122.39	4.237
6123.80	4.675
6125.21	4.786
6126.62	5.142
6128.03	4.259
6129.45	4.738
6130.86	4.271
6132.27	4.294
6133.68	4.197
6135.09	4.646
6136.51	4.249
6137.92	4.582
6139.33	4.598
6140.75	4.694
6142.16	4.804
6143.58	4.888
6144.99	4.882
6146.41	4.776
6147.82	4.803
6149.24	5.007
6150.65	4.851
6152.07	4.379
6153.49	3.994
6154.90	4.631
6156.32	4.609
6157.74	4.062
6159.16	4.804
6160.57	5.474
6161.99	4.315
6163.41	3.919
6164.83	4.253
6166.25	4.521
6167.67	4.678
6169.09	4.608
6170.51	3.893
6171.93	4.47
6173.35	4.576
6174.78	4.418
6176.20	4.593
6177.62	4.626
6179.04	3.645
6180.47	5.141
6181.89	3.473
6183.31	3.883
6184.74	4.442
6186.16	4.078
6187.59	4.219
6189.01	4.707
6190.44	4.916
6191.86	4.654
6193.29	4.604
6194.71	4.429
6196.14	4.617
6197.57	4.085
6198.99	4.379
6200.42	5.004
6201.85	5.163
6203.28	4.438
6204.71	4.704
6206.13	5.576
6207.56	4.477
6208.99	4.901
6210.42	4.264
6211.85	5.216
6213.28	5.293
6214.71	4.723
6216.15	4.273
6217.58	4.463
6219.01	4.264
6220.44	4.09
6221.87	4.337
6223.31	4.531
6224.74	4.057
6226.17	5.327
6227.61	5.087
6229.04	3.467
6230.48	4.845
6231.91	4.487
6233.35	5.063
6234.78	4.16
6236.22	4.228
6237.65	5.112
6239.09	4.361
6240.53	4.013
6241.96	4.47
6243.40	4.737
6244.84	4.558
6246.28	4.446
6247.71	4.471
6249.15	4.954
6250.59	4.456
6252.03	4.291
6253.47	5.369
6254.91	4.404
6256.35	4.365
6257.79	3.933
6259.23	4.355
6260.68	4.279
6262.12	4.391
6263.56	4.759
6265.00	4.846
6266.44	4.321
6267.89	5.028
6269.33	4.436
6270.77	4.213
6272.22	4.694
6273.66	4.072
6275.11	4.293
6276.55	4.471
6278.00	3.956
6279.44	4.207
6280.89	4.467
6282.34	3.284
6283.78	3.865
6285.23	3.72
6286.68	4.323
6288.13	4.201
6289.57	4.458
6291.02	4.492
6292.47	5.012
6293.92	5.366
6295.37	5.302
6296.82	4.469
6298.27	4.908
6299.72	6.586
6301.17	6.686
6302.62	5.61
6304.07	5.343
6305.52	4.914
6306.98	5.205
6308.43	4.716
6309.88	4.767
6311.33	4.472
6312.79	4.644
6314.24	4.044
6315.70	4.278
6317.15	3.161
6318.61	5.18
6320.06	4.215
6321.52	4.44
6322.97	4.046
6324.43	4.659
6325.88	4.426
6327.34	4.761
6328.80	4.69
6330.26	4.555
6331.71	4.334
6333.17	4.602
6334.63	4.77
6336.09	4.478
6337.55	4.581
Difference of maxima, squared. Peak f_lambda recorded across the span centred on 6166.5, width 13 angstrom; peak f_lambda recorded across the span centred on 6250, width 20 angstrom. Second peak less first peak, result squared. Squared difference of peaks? 0.01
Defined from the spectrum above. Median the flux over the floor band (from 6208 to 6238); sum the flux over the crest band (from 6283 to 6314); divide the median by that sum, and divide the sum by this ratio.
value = 2367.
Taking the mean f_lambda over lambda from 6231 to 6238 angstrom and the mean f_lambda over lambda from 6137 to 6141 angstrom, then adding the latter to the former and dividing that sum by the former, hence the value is 2.00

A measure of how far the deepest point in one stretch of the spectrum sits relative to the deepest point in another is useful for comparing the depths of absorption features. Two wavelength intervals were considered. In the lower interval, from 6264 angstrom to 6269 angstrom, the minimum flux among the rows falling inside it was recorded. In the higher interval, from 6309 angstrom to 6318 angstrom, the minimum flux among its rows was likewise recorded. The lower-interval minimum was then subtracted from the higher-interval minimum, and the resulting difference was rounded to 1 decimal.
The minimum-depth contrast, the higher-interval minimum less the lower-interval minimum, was -1.2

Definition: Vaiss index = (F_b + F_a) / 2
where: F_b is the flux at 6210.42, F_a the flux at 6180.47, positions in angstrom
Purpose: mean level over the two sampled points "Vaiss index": 4.70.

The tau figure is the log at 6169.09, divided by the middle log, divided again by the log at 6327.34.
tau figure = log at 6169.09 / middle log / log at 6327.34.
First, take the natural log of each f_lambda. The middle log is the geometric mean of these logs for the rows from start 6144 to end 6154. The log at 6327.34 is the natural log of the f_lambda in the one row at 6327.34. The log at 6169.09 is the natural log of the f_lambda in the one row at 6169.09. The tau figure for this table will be 0.637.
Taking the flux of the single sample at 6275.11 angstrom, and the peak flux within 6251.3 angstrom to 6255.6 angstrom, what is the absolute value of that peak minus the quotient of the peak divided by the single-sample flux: 4.12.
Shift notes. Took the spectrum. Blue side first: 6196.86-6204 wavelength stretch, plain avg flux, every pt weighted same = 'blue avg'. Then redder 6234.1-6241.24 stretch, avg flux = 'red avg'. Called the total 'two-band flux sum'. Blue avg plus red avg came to 8.99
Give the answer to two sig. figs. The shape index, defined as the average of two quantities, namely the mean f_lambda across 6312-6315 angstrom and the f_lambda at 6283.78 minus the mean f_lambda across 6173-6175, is 1.9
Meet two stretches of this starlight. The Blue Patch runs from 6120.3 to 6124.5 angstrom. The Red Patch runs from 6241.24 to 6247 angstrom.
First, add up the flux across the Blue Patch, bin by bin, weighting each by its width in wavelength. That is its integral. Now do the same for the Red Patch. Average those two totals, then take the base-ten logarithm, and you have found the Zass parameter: 1.36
